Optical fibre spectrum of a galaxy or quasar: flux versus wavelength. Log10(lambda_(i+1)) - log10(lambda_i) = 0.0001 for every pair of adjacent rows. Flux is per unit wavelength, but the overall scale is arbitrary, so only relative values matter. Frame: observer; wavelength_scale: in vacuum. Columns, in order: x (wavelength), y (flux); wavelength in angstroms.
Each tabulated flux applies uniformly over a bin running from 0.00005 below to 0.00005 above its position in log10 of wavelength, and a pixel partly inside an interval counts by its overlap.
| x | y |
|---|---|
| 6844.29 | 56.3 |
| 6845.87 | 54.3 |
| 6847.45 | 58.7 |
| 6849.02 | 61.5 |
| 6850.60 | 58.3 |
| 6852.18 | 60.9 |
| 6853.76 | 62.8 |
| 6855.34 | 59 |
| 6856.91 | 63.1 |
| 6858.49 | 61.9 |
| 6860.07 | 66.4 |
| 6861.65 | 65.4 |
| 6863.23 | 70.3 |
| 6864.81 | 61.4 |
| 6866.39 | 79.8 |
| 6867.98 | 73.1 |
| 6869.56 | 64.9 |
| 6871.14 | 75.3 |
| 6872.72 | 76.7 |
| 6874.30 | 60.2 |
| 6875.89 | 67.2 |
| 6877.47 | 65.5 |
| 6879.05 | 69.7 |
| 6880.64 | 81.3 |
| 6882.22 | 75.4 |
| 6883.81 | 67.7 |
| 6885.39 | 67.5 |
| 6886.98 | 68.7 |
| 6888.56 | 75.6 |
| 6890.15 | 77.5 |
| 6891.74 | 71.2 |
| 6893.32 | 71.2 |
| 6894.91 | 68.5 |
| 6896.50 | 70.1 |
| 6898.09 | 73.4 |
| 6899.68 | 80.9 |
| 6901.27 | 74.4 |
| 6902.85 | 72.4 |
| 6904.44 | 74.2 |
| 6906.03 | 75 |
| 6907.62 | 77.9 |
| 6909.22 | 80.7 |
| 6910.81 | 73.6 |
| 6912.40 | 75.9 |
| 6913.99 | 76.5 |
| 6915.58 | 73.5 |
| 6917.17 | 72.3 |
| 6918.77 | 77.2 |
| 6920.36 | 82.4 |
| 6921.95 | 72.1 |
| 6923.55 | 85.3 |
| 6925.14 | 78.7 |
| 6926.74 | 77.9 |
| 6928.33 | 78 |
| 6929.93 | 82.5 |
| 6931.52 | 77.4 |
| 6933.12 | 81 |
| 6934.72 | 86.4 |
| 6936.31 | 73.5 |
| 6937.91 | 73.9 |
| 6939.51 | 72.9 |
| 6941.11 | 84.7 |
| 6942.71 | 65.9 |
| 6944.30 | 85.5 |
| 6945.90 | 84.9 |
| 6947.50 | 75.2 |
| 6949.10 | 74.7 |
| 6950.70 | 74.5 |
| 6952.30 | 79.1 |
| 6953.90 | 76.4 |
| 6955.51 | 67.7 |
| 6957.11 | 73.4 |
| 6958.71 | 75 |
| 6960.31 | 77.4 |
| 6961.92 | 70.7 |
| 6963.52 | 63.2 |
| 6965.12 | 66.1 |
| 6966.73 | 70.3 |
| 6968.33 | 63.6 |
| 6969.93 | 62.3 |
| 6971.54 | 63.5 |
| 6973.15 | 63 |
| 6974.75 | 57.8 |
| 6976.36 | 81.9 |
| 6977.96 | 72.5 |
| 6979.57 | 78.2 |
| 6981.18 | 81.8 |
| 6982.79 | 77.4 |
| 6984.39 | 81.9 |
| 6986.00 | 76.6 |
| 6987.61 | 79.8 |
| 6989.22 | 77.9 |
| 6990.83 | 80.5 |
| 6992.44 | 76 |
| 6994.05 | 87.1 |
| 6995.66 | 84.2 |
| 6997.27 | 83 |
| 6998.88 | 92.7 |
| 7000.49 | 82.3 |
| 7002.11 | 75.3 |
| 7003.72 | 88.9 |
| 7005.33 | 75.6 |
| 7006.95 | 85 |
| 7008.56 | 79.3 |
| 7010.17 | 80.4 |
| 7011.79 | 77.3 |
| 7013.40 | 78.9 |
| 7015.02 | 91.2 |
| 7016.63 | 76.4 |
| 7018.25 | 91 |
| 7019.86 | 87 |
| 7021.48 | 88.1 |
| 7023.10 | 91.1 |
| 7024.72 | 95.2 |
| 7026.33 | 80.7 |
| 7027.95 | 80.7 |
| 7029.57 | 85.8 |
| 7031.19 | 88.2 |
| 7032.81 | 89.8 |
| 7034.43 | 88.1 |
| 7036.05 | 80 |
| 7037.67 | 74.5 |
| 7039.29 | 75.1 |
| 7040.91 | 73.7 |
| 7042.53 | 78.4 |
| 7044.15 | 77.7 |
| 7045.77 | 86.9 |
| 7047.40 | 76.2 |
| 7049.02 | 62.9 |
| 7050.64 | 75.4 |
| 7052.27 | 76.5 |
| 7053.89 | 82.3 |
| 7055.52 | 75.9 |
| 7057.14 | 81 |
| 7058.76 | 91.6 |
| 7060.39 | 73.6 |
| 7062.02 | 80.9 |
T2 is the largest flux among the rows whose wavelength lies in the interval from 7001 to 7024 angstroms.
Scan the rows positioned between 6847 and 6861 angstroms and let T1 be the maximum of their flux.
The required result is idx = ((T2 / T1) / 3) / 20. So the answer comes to 0.0229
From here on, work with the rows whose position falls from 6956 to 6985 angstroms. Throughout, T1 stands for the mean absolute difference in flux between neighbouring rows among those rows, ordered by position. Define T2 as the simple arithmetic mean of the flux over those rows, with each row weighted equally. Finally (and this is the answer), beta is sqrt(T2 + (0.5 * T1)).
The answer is 8.59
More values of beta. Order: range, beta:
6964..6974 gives 8.14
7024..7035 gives 9.44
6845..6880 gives 8.25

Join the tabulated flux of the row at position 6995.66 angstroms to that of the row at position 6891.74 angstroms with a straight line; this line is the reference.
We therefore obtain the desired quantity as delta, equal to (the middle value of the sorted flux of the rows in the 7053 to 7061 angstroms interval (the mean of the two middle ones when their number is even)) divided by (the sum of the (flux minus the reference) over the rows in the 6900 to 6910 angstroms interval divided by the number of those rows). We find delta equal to 28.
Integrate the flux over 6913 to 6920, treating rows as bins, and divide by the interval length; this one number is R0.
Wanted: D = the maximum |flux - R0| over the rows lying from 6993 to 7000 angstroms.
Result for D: 17.3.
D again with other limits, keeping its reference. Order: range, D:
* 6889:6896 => 6.9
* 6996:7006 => 17.3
